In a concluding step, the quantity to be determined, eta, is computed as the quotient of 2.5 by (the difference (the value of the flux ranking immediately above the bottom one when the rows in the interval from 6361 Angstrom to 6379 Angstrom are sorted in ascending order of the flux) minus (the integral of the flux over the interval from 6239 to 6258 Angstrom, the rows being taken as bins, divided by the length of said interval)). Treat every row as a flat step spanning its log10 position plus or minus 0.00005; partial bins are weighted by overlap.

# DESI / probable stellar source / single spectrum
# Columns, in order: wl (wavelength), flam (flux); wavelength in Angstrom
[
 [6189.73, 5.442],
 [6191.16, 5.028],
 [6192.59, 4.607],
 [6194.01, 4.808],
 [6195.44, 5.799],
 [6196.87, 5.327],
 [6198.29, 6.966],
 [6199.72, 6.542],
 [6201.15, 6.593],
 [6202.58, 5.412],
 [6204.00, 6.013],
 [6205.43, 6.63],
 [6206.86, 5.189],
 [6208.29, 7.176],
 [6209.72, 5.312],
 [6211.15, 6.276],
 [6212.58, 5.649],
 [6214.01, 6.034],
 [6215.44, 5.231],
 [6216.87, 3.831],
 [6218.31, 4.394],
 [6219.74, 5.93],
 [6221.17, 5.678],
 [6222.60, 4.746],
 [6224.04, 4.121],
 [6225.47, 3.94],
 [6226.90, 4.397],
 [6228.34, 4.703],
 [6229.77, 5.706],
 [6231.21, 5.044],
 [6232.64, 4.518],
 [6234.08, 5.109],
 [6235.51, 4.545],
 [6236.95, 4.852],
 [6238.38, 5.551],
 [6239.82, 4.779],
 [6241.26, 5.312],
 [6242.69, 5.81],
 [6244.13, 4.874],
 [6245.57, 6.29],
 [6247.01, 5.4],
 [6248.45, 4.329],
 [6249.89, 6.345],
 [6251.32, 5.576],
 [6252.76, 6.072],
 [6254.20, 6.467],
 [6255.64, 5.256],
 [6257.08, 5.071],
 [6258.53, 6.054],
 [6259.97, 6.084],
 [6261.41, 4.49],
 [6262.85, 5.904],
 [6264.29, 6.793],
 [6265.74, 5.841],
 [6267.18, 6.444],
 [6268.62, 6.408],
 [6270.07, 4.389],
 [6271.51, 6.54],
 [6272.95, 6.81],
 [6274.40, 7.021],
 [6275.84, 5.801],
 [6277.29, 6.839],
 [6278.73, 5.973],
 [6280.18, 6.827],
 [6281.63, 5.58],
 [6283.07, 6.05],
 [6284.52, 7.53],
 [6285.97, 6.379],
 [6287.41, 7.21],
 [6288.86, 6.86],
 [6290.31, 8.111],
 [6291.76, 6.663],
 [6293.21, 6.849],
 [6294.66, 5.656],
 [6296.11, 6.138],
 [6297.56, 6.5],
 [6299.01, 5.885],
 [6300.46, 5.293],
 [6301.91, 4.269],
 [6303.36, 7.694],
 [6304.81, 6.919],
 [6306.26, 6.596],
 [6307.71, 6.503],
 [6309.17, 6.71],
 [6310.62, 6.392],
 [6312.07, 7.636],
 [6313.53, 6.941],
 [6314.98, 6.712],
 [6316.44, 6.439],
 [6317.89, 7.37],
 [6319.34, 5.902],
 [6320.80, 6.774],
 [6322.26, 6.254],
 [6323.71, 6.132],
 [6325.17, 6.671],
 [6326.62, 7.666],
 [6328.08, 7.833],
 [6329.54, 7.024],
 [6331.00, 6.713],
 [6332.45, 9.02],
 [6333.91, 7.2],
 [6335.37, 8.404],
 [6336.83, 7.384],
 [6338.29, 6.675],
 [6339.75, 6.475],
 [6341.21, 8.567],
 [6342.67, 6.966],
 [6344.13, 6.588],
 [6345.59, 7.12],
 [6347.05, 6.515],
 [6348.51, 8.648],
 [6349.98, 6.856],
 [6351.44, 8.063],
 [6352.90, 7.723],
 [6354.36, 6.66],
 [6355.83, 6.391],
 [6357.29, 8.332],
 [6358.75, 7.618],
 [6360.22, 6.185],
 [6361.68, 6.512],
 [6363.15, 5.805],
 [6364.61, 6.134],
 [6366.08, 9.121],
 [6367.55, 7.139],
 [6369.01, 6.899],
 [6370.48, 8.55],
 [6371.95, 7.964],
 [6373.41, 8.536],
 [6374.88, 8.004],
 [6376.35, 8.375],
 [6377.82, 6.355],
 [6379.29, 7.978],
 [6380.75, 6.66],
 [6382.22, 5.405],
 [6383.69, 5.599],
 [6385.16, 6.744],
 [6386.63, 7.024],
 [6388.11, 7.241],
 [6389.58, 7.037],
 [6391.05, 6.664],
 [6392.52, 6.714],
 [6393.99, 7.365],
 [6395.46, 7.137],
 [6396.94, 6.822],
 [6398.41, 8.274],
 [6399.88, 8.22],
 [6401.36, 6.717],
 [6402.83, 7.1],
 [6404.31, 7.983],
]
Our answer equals 4.0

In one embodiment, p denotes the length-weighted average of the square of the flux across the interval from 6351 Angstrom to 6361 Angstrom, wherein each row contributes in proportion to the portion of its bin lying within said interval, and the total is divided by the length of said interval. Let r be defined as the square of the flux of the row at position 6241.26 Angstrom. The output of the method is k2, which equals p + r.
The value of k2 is 82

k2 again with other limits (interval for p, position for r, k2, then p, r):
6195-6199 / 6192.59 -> 58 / 37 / 21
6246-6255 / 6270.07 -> 52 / 33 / 19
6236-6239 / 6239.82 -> 49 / 27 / 23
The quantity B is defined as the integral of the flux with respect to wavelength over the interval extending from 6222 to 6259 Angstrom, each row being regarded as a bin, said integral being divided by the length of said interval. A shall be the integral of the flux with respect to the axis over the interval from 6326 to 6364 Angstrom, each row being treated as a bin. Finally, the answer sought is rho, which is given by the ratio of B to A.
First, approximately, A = 276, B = 5.2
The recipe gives 0.019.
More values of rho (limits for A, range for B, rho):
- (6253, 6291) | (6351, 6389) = 0.030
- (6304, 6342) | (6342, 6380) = 0.027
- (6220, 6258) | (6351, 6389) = 0.036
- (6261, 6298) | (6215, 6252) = 0.021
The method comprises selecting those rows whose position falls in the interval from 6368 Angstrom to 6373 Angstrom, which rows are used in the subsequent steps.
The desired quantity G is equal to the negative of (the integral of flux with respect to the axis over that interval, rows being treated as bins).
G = -39.1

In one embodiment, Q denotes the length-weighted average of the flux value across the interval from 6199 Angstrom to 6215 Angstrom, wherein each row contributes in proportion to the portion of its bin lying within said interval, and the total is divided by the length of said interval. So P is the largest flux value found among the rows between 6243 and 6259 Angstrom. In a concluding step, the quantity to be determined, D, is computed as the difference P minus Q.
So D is 0.4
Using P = 6.467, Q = 6.1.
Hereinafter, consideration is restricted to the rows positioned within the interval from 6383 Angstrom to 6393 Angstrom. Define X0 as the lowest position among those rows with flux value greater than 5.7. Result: 6385.16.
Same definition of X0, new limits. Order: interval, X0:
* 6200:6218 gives 6201.15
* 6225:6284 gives 6229.77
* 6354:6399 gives 6354.36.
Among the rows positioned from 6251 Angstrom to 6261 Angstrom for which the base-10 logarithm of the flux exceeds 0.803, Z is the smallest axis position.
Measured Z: 6254.20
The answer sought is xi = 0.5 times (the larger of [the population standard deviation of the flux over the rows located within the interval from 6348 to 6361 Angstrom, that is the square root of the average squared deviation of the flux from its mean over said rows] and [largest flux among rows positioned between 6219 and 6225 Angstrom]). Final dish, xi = 3.0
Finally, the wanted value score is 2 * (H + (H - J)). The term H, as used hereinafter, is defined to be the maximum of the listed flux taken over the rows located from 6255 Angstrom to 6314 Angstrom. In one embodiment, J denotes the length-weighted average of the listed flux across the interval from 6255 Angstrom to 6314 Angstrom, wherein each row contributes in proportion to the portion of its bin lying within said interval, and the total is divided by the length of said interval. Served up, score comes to 19.8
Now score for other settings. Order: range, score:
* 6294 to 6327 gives 17.8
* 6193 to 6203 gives 16.1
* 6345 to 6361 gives 20.0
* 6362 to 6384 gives 22.0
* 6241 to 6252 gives 14.4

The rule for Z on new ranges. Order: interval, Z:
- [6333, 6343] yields 6333.91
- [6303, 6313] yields 6303.36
